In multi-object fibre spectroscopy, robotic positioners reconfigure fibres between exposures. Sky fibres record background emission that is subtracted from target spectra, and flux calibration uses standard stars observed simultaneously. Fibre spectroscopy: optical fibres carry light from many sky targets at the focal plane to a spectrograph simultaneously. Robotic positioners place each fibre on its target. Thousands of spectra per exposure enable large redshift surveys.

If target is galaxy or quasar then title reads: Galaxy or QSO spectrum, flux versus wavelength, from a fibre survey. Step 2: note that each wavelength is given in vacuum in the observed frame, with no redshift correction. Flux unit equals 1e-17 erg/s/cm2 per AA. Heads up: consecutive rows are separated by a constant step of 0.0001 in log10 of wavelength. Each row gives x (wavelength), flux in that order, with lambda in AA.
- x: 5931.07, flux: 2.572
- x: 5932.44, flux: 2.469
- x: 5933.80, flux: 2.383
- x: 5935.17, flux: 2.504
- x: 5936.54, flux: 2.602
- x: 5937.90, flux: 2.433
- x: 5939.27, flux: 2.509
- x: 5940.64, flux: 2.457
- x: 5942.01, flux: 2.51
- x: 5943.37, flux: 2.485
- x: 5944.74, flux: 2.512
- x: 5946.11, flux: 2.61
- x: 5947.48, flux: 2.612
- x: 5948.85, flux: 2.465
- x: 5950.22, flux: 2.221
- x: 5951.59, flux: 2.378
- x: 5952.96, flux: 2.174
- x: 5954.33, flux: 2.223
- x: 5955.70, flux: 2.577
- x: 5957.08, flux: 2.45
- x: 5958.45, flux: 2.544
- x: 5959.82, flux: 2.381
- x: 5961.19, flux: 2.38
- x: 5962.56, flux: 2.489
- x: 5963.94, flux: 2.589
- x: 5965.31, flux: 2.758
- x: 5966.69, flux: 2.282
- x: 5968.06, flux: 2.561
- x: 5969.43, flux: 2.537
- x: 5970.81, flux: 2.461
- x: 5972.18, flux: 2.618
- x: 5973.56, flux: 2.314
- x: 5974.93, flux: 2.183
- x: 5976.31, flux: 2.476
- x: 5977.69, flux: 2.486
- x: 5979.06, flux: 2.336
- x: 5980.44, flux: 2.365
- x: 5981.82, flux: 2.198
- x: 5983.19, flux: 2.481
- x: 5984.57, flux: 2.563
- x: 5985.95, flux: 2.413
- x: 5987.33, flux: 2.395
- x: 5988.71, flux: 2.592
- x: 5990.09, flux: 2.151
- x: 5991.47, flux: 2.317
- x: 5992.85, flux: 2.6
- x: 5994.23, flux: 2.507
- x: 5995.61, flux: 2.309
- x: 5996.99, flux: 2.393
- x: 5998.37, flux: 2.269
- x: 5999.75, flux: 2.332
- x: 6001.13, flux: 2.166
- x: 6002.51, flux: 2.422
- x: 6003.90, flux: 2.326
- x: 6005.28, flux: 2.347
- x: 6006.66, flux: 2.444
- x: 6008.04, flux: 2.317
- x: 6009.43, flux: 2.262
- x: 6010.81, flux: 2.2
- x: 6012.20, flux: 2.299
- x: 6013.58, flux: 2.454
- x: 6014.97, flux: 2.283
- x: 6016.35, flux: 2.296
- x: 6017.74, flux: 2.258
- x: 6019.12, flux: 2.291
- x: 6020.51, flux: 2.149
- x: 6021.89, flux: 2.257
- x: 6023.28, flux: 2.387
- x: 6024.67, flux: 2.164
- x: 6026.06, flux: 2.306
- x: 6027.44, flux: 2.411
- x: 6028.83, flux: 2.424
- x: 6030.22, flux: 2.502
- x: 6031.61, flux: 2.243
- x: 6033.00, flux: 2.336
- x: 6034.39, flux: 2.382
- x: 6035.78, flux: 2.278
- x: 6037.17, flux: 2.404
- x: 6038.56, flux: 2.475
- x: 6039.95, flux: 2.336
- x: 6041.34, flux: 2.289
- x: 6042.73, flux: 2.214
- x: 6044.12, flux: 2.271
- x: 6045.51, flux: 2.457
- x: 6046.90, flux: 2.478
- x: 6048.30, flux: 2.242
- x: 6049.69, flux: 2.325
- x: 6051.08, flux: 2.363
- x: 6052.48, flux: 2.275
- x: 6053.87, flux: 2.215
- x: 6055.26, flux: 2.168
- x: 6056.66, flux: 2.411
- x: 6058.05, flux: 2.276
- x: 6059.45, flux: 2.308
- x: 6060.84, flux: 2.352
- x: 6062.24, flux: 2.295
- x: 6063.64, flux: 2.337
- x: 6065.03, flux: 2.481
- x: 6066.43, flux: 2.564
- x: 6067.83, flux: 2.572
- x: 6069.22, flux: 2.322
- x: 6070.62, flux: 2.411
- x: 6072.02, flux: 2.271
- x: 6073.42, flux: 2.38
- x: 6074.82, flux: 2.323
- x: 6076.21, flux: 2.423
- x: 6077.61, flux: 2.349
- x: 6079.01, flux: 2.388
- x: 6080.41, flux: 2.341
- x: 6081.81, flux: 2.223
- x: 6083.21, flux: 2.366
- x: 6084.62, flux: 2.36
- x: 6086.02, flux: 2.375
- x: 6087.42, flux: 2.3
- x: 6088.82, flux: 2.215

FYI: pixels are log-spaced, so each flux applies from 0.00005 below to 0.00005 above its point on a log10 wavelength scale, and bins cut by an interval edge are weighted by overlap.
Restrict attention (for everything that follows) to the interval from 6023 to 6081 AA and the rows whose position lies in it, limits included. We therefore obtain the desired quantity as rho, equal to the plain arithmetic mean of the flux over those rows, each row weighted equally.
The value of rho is 2.35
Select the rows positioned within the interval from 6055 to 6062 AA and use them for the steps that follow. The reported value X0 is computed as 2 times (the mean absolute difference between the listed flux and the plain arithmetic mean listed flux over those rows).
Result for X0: 0.130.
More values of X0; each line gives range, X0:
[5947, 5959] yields 0.277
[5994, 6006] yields 0.135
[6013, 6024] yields 0.124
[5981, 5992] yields 0.250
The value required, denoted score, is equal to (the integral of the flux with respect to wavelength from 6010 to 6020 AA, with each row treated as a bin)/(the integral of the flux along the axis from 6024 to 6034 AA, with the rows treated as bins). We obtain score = 0.98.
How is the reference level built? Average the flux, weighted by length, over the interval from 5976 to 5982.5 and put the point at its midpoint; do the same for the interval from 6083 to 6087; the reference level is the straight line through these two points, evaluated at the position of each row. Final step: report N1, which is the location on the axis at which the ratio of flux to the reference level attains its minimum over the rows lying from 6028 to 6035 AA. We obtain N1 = 6031.61 AA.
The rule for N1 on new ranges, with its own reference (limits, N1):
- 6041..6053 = 6042.73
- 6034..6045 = 6042.73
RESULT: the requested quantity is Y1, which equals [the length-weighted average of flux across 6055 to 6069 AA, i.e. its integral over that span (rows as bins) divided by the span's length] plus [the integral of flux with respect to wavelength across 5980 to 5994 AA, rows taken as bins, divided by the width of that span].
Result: 4.79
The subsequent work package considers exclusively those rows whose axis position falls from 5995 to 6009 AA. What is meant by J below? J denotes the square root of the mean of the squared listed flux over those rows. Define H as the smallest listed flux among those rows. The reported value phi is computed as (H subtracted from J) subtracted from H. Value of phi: 2.00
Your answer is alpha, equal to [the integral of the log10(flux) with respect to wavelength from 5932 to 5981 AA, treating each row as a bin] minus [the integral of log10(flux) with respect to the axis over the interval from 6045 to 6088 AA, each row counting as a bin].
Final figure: 3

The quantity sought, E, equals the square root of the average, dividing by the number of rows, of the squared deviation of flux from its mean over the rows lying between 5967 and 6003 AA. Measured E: 0.137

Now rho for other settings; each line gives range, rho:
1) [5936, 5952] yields 2.48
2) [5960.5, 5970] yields 2.51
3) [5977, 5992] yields 2.39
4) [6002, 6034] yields 2.32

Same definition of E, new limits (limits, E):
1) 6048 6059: 0.074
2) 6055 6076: 0.106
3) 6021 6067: 0.098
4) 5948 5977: 0.154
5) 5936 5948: 0.063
